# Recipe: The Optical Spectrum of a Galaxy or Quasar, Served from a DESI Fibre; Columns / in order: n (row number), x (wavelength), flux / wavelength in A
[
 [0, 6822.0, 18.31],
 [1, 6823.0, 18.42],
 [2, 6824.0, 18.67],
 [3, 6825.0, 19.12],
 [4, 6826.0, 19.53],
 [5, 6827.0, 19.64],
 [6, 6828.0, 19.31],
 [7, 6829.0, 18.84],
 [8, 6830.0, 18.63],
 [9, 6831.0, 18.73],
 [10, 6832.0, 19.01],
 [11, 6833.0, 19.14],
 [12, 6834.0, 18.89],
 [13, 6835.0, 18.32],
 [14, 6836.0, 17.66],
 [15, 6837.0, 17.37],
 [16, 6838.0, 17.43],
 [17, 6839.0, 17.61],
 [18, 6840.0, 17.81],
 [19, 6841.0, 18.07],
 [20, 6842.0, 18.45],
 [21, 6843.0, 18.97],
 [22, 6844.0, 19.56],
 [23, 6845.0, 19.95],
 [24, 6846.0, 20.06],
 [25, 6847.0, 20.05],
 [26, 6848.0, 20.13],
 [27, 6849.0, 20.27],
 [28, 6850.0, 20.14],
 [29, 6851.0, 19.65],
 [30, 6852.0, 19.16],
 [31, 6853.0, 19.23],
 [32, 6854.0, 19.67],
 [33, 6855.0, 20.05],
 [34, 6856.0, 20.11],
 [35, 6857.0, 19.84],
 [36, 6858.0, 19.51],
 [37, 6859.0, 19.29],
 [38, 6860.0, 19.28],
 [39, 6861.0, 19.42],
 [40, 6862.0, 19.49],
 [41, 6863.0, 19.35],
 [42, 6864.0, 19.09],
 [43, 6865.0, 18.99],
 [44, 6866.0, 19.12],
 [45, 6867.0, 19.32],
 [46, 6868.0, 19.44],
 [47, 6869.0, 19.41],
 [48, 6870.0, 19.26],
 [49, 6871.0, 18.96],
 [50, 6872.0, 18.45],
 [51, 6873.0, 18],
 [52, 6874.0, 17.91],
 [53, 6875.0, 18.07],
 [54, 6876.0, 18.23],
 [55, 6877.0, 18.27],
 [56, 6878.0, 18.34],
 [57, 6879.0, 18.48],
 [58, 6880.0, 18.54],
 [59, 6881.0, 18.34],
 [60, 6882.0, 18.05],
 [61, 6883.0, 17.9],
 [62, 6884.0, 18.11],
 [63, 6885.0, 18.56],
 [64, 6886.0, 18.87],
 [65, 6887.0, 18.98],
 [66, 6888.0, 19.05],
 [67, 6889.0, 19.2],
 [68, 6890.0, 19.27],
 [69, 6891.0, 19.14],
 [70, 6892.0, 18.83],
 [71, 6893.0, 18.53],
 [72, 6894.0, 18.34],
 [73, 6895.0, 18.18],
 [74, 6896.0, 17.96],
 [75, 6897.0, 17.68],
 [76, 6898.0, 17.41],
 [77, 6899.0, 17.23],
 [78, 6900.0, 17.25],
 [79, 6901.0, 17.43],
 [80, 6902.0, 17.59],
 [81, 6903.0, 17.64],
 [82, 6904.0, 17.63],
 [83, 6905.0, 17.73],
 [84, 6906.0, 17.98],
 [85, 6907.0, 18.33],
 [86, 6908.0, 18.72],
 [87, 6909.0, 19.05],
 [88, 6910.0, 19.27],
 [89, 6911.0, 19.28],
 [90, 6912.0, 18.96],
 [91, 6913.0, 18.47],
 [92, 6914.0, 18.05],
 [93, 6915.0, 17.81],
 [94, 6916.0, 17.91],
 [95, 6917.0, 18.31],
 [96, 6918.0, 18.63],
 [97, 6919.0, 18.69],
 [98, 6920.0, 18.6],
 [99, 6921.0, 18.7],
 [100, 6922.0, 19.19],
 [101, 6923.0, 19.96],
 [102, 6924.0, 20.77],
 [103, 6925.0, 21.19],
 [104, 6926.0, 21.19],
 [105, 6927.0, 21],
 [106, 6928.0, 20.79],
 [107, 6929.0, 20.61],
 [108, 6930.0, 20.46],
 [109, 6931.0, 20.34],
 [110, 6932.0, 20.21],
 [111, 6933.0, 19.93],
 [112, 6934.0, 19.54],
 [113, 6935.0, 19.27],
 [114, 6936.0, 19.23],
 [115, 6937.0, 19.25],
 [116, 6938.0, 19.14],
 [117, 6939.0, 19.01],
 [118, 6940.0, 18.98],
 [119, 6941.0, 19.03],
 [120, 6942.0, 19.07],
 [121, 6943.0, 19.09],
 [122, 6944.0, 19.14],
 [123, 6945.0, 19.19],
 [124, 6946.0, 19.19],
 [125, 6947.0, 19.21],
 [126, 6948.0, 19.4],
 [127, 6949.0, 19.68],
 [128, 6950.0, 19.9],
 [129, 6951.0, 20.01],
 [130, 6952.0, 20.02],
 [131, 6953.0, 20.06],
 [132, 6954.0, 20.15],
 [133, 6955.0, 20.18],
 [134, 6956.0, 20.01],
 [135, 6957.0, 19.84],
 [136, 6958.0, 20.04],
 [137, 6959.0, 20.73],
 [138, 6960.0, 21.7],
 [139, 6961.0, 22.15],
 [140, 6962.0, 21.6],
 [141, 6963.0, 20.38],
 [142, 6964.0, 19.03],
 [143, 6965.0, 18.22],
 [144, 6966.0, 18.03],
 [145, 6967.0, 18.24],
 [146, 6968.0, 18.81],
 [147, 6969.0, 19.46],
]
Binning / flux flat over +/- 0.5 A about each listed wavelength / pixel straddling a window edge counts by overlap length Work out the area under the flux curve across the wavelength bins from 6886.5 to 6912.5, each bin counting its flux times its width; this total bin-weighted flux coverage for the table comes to 477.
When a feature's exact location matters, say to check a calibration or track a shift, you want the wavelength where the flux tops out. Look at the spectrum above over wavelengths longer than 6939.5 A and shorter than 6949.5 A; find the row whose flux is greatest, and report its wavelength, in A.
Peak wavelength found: 6949.0 A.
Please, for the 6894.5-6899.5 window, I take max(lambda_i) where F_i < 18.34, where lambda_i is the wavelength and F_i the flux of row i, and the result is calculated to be 6899.0 A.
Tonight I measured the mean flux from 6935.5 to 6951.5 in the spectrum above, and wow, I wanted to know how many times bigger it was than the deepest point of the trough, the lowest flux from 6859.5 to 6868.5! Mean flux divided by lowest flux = 1.02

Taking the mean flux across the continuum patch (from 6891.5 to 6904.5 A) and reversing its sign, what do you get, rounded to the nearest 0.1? -17.8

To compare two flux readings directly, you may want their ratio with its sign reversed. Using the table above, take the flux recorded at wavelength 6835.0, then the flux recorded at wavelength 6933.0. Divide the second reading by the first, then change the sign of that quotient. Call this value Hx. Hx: -1.09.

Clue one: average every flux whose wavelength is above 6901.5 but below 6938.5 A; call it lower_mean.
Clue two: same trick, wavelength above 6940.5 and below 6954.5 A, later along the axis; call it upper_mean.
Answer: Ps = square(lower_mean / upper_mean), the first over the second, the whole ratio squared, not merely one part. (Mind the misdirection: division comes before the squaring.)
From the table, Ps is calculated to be 0.97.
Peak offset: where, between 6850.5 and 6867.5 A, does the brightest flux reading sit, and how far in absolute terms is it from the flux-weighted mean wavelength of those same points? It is 3.0 A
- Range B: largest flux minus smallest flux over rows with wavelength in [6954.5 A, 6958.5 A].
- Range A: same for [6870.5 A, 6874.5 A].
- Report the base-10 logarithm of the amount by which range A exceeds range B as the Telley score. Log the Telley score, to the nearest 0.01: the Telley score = -0.15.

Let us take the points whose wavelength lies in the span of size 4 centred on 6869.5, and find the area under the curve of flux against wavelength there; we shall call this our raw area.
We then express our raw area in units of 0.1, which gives 771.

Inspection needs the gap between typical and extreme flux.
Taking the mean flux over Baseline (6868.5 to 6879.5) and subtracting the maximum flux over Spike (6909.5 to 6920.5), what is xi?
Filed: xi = -0.79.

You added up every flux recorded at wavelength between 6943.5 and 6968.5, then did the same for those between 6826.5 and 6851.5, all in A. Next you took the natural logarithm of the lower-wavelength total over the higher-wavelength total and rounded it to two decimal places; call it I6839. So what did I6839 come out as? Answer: -0.04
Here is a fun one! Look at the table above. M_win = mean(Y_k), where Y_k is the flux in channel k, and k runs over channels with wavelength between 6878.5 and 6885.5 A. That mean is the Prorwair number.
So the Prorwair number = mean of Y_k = 18.3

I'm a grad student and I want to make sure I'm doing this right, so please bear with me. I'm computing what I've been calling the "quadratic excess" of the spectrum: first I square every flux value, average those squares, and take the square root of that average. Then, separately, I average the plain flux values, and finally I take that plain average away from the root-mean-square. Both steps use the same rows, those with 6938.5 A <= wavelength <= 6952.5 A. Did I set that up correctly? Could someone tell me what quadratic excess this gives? 0.0035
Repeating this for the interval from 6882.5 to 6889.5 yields 0.0057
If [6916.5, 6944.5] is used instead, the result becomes 0.0187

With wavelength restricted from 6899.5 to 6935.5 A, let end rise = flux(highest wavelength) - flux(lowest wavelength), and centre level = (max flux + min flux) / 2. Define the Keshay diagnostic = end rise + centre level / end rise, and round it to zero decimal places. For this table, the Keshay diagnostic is 12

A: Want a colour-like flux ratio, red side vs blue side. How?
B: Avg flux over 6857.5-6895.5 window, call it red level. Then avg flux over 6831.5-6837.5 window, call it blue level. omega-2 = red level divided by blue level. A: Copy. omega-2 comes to 1.021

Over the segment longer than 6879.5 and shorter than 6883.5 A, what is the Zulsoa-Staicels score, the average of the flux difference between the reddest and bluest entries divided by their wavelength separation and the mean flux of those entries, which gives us 9.0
